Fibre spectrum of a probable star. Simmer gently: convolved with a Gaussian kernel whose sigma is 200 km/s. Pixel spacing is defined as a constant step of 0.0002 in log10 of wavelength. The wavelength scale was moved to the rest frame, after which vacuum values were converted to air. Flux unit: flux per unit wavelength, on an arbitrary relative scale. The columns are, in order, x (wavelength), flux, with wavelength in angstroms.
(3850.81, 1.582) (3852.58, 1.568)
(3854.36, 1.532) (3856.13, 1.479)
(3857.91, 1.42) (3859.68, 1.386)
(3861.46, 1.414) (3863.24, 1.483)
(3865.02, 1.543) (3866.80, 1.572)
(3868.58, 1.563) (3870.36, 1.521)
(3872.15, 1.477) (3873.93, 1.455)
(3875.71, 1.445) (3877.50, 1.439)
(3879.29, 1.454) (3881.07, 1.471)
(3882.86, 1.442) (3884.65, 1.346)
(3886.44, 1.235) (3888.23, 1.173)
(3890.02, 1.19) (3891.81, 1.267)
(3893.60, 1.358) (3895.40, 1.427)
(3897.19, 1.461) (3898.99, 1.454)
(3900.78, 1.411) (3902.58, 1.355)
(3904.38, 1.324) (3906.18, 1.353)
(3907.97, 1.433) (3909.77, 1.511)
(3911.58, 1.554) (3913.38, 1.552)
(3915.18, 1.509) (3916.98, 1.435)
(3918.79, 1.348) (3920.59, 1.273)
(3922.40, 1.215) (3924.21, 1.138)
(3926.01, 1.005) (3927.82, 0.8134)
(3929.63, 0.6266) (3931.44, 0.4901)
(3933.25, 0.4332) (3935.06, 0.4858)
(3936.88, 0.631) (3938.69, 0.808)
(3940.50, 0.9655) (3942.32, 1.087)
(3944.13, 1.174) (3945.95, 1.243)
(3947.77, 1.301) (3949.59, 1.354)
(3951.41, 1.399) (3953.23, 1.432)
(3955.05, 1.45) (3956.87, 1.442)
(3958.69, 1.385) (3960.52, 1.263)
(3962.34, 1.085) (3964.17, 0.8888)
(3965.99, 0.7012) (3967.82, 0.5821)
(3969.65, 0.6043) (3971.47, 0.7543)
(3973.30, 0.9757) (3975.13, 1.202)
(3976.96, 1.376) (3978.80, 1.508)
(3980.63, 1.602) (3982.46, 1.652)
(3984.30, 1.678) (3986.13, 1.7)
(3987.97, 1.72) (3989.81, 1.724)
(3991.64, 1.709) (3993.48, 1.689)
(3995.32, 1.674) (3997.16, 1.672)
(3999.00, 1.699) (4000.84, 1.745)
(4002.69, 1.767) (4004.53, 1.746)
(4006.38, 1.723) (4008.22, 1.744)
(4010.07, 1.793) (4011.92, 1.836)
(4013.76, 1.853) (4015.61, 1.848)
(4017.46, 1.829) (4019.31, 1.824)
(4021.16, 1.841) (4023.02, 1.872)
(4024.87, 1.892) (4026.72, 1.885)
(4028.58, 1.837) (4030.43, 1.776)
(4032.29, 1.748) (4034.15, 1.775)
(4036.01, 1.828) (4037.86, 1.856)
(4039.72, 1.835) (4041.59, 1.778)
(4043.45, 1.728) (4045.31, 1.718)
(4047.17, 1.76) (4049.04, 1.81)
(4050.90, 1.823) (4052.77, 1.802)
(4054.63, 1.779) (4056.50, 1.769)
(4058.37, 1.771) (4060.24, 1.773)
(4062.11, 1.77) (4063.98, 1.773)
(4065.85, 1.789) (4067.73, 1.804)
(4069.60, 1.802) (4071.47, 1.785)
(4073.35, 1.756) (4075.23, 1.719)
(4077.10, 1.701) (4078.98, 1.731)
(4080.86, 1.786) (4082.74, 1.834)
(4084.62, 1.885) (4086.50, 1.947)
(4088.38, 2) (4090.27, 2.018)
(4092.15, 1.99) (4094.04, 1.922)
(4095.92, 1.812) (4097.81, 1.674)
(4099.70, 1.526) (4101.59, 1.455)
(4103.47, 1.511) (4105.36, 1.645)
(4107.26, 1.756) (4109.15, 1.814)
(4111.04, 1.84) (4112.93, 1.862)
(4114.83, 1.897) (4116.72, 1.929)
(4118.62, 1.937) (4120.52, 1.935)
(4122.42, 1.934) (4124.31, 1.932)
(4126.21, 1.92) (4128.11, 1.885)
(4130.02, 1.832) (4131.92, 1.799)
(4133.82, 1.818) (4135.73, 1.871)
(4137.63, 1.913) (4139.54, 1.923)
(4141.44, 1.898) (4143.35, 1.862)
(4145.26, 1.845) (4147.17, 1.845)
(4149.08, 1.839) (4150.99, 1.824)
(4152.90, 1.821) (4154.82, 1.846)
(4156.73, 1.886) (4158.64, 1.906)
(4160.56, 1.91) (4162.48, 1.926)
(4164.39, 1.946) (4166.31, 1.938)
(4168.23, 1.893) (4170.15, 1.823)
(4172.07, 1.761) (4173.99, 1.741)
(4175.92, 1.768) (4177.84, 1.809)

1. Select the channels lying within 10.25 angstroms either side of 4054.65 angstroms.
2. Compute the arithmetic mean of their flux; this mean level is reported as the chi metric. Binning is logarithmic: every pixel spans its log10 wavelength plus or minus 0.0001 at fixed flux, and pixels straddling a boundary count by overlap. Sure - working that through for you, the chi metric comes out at 1.78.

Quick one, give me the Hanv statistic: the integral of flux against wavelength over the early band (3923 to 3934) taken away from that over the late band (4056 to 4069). 15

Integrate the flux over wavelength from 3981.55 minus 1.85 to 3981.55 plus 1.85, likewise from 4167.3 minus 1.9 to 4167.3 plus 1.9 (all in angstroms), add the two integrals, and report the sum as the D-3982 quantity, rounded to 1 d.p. 13.3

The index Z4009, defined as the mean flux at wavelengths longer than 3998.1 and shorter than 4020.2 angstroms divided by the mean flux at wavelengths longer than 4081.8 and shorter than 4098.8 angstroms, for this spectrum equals 0.94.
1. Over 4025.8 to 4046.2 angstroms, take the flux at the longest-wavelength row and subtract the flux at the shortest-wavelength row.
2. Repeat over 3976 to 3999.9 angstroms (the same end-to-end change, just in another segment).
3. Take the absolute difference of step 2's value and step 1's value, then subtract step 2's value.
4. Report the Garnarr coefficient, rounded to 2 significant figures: 0.17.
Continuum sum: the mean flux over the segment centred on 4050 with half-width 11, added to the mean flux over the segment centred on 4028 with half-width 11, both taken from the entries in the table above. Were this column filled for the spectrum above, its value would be 3.61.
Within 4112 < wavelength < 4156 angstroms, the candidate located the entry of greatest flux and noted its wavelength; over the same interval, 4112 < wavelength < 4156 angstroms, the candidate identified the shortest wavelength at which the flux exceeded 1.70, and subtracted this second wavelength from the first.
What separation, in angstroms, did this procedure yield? 5.7 angstroms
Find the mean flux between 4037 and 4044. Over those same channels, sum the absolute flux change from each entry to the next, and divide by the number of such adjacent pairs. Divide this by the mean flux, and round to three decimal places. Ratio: 0.024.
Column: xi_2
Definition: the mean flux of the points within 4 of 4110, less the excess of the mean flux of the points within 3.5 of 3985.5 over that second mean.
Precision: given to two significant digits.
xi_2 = 1.9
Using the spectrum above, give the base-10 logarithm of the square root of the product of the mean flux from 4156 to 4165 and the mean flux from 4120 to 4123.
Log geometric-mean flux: 0.284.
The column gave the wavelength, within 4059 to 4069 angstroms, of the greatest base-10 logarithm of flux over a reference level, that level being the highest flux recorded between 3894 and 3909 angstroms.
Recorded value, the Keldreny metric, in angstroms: 4067.73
